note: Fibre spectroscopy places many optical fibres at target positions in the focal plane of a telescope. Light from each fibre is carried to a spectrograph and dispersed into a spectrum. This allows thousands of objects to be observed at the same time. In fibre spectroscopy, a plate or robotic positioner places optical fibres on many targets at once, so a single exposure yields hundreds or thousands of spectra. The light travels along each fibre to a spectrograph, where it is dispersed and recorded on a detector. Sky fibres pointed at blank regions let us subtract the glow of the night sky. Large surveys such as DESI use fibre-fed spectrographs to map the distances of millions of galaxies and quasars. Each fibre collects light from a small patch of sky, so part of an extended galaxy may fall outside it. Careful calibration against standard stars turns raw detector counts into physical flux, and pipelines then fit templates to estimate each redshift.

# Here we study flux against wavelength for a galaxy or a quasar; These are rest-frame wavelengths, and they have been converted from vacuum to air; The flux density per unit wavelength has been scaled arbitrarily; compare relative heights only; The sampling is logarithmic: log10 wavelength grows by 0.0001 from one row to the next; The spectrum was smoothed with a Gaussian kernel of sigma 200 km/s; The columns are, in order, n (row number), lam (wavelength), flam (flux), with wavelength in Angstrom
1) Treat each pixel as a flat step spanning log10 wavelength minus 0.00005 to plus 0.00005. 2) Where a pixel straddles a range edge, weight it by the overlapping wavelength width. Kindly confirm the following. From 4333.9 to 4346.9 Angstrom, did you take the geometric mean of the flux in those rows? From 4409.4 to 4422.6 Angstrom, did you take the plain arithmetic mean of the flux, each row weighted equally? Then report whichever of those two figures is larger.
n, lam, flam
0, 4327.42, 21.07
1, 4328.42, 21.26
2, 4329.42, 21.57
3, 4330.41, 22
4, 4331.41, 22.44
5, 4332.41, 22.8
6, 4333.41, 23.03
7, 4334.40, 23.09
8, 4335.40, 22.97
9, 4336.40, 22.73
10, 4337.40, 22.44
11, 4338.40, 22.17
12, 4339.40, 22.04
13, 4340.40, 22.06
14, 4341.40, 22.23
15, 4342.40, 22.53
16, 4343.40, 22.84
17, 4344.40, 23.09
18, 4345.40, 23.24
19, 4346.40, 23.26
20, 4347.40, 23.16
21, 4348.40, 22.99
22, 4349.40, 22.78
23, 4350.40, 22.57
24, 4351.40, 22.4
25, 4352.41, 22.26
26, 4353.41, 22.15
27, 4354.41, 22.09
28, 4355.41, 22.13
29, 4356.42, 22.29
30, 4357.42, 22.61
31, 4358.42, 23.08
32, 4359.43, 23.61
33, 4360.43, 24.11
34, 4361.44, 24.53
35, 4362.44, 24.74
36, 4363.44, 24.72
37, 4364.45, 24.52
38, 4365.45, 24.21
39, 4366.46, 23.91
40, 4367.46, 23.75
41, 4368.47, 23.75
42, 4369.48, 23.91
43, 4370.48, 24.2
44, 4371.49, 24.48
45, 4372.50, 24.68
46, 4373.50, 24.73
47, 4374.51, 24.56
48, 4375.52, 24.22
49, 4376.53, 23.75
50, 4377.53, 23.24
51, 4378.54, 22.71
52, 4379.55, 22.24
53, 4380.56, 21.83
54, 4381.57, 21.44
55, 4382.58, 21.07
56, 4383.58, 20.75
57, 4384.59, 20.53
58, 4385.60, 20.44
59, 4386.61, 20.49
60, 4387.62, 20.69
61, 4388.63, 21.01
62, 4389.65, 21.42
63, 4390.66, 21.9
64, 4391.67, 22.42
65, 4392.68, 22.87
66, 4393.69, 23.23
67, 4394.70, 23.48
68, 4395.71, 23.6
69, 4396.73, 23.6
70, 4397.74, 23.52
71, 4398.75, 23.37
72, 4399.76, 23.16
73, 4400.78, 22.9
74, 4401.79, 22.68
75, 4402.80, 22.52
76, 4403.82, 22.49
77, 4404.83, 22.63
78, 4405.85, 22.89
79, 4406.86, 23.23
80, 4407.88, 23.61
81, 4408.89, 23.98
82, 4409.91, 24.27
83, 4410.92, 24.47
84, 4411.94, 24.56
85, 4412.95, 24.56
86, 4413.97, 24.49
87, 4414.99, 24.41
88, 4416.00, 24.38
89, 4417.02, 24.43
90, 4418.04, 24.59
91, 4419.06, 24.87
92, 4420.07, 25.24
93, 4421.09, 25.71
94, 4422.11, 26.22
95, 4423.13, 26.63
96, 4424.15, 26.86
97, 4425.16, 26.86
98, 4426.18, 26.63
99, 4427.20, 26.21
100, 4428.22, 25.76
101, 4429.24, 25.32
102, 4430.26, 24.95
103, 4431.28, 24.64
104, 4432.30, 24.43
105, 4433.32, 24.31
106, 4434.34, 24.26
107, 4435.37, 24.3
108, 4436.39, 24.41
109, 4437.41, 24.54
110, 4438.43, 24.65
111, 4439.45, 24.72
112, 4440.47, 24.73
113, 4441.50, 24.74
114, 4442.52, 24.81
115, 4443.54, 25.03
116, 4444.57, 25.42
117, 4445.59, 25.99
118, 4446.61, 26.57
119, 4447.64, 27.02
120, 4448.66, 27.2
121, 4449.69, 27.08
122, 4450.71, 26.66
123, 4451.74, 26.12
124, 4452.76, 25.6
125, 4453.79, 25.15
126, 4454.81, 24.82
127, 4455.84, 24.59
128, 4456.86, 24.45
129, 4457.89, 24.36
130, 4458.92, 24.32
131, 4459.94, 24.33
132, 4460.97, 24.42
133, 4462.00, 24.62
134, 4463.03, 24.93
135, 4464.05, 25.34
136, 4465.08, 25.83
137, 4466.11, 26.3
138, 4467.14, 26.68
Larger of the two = 24.8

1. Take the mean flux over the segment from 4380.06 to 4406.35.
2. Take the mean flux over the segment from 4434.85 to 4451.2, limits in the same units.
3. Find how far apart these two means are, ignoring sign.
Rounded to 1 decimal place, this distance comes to 3.3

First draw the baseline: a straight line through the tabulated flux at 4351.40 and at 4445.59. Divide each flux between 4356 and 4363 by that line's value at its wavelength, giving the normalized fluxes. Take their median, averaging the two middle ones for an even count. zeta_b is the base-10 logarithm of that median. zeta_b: 0.017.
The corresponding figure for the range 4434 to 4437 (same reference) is -0.023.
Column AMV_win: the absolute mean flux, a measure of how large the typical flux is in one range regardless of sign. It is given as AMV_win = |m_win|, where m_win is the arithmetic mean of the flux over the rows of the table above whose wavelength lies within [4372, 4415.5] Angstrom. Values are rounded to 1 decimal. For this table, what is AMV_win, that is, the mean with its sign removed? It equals 22.9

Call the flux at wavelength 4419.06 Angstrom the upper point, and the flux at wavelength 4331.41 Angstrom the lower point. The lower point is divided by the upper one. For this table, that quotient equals 0.90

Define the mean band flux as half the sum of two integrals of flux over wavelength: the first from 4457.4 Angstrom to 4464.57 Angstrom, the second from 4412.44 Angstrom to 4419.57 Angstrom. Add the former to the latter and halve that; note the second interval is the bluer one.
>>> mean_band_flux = 176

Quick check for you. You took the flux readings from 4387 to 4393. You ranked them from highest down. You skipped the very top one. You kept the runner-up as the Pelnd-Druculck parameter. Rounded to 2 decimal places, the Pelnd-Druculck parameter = 22.42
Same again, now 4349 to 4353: 22.57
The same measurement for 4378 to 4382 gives 22.24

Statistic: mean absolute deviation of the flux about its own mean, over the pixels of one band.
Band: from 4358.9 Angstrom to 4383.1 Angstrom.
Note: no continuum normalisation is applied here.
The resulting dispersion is 0.82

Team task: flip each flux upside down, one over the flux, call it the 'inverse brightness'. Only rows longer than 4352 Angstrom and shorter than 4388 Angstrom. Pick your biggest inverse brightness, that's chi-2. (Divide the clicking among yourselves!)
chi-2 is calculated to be 0.0489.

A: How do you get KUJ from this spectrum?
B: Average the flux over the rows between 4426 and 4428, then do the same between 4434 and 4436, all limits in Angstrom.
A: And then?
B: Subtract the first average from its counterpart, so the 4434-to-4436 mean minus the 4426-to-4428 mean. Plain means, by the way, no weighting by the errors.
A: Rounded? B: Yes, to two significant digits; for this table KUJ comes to -2.1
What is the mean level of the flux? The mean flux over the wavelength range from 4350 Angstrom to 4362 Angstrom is 22.8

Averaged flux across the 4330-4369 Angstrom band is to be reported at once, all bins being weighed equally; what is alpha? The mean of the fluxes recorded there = 23.0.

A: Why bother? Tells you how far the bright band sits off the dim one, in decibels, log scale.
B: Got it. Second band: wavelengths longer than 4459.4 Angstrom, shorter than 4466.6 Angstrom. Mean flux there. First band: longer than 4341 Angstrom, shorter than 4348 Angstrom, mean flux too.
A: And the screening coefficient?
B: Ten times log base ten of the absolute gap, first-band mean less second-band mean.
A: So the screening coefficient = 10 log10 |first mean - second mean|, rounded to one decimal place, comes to 3.4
